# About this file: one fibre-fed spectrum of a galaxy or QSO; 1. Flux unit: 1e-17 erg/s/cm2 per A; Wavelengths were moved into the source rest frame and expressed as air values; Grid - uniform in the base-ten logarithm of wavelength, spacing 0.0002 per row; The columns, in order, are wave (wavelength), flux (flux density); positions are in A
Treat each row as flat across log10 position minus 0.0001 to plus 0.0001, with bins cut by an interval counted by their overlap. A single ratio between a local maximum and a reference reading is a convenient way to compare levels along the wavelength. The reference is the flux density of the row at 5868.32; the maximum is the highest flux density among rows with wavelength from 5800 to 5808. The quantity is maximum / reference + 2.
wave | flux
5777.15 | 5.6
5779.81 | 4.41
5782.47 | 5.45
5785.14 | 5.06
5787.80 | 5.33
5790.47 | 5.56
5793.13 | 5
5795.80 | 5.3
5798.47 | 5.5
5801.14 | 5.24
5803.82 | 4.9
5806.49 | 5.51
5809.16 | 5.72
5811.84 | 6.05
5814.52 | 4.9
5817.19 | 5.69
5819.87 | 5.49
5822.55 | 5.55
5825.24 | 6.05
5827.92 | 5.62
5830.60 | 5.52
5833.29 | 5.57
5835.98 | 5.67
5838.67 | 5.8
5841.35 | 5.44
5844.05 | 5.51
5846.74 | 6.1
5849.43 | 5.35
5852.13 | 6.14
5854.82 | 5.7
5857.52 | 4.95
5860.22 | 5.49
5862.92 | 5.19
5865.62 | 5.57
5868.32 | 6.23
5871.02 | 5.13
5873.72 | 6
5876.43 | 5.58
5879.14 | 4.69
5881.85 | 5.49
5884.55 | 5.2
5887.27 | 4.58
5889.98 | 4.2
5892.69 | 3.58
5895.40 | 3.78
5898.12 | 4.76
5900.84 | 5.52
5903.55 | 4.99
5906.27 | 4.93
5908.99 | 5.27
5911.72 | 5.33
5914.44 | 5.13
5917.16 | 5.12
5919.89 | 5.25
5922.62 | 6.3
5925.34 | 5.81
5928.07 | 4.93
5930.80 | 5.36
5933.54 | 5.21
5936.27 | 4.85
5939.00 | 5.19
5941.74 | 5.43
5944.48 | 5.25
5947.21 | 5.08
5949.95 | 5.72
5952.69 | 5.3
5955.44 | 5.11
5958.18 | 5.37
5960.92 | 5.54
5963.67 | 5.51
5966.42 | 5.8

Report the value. 2.88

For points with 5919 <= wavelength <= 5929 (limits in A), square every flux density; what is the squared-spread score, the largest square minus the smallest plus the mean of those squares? 47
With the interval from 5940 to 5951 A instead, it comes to 36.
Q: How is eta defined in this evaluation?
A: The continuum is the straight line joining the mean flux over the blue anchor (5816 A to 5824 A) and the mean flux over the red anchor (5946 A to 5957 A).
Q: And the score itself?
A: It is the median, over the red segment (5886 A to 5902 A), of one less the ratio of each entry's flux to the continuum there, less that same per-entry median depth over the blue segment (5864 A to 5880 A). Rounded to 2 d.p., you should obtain 0.21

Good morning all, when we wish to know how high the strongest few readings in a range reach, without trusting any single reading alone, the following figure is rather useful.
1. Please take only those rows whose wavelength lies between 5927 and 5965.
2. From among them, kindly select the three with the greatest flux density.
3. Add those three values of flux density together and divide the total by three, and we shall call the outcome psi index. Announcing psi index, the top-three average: 5.59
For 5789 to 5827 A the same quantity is 5.94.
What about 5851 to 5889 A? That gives 6.12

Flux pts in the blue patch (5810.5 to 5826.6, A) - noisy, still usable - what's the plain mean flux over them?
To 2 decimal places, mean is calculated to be 5.62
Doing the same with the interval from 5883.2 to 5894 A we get 4.39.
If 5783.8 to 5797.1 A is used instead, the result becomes 5.25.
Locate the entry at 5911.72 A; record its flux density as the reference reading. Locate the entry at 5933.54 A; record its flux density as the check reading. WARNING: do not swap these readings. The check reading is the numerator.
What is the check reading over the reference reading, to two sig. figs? 0.98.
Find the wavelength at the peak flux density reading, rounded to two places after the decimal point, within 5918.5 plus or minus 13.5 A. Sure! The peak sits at 5922.62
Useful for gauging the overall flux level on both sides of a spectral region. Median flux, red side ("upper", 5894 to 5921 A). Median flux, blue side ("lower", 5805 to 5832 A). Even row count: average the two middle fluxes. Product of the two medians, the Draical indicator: 28.6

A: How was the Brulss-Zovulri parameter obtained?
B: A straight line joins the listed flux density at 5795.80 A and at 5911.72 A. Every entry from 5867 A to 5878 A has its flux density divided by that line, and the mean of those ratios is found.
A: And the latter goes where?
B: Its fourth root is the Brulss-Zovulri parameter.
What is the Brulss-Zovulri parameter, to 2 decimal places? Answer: 1.02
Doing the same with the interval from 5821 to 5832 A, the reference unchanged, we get 1.02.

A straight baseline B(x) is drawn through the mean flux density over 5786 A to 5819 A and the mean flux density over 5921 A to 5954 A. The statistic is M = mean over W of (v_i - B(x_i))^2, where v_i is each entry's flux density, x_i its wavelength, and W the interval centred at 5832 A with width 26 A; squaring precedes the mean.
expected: 0.09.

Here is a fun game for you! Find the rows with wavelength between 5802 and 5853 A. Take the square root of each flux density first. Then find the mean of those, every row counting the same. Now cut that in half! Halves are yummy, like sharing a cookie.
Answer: 1.18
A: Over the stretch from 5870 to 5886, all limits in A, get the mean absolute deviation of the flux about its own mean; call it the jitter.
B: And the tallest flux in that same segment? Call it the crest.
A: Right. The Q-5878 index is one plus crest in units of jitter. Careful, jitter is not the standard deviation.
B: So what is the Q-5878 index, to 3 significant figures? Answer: 18.6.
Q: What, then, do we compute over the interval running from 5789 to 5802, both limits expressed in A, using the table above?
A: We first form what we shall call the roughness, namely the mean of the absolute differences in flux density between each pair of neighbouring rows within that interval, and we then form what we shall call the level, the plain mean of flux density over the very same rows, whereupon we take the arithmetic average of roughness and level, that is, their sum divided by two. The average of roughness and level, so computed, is 2.83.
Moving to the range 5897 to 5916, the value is 2.73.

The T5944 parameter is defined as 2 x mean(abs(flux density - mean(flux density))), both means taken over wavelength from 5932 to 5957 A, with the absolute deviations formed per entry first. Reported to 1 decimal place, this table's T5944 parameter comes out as 0.3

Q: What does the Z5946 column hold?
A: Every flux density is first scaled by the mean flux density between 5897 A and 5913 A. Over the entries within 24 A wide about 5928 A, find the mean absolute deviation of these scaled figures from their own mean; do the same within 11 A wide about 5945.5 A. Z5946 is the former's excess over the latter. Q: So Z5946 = 0.02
